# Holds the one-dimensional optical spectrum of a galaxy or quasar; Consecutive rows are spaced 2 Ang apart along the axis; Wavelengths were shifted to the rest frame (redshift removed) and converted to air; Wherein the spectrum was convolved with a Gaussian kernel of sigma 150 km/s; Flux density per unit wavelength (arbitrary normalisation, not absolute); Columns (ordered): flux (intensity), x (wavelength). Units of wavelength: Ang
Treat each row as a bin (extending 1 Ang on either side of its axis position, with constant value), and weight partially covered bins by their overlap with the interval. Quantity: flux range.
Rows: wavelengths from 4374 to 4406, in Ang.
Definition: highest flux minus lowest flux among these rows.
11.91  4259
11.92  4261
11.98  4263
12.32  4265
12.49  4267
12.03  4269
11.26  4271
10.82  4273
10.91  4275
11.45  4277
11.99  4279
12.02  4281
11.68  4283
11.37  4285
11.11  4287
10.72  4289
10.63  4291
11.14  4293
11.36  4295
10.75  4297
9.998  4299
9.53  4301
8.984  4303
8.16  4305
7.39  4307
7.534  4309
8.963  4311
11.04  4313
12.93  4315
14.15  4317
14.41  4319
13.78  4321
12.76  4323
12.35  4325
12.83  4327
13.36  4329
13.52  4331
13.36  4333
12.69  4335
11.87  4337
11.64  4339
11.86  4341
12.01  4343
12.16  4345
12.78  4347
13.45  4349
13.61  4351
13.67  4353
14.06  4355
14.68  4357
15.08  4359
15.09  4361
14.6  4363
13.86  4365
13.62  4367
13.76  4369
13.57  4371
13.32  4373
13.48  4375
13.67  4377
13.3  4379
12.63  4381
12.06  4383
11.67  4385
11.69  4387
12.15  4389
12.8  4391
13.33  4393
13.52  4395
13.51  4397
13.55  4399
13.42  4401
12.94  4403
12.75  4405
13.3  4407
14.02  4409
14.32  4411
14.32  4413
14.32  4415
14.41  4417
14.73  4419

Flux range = 2.0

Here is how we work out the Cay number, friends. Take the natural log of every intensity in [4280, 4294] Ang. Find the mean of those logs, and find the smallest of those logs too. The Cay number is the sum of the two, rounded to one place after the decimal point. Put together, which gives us 4.8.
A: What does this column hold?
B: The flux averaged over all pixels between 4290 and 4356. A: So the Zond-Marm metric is 11.8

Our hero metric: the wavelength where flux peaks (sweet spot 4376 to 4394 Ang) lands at 4377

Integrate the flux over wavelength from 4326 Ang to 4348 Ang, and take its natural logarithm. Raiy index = 5.62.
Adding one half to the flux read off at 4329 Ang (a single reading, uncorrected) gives 13.9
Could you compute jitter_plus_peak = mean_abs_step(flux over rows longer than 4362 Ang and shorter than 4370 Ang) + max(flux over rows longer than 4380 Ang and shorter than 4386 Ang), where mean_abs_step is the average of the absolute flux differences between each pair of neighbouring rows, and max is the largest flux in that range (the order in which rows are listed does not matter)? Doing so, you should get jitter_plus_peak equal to 13.0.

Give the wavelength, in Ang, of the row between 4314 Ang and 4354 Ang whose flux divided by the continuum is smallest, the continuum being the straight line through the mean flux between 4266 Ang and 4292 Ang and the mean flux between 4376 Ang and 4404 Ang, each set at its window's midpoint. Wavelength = 4339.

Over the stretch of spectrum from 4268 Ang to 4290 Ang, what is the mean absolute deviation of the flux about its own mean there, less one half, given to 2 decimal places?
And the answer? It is -0.10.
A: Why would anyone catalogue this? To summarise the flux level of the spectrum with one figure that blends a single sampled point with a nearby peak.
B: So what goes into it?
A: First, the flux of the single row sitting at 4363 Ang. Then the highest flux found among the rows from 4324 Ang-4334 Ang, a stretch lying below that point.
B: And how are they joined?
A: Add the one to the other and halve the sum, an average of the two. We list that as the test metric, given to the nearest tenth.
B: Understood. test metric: 14.1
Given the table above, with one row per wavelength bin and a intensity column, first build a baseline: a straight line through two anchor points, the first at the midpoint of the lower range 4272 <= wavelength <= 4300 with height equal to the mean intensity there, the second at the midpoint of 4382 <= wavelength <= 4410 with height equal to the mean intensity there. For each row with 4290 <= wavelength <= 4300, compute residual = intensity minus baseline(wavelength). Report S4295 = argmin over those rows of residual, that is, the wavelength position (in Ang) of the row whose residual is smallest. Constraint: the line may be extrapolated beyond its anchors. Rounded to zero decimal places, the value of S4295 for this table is 4299 Ang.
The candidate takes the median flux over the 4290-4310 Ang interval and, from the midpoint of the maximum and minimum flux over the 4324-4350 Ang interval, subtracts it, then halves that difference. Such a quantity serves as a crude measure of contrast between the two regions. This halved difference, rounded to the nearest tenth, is 1.4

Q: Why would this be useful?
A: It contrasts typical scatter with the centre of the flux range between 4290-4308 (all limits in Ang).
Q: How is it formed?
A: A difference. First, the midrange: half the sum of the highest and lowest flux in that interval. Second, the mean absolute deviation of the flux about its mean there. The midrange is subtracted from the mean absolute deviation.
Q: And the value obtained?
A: -8.3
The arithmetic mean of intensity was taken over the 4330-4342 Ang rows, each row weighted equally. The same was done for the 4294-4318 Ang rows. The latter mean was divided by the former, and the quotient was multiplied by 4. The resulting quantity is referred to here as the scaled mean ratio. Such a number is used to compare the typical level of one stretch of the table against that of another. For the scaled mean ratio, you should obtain 3.2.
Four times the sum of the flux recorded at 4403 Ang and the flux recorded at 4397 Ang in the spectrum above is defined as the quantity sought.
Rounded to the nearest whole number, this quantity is 106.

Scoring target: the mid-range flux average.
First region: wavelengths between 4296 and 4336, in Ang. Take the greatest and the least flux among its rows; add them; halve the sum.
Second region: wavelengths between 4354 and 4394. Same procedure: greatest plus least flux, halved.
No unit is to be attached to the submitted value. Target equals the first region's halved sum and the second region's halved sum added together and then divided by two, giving 12.1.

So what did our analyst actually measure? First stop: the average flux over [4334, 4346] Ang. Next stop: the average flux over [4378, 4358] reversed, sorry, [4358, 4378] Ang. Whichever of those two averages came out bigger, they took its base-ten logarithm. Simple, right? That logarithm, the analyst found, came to 1.15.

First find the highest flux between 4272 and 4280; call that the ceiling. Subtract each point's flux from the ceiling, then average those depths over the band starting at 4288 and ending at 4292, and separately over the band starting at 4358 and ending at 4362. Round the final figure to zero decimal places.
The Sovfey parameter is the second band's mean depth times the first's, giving -4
